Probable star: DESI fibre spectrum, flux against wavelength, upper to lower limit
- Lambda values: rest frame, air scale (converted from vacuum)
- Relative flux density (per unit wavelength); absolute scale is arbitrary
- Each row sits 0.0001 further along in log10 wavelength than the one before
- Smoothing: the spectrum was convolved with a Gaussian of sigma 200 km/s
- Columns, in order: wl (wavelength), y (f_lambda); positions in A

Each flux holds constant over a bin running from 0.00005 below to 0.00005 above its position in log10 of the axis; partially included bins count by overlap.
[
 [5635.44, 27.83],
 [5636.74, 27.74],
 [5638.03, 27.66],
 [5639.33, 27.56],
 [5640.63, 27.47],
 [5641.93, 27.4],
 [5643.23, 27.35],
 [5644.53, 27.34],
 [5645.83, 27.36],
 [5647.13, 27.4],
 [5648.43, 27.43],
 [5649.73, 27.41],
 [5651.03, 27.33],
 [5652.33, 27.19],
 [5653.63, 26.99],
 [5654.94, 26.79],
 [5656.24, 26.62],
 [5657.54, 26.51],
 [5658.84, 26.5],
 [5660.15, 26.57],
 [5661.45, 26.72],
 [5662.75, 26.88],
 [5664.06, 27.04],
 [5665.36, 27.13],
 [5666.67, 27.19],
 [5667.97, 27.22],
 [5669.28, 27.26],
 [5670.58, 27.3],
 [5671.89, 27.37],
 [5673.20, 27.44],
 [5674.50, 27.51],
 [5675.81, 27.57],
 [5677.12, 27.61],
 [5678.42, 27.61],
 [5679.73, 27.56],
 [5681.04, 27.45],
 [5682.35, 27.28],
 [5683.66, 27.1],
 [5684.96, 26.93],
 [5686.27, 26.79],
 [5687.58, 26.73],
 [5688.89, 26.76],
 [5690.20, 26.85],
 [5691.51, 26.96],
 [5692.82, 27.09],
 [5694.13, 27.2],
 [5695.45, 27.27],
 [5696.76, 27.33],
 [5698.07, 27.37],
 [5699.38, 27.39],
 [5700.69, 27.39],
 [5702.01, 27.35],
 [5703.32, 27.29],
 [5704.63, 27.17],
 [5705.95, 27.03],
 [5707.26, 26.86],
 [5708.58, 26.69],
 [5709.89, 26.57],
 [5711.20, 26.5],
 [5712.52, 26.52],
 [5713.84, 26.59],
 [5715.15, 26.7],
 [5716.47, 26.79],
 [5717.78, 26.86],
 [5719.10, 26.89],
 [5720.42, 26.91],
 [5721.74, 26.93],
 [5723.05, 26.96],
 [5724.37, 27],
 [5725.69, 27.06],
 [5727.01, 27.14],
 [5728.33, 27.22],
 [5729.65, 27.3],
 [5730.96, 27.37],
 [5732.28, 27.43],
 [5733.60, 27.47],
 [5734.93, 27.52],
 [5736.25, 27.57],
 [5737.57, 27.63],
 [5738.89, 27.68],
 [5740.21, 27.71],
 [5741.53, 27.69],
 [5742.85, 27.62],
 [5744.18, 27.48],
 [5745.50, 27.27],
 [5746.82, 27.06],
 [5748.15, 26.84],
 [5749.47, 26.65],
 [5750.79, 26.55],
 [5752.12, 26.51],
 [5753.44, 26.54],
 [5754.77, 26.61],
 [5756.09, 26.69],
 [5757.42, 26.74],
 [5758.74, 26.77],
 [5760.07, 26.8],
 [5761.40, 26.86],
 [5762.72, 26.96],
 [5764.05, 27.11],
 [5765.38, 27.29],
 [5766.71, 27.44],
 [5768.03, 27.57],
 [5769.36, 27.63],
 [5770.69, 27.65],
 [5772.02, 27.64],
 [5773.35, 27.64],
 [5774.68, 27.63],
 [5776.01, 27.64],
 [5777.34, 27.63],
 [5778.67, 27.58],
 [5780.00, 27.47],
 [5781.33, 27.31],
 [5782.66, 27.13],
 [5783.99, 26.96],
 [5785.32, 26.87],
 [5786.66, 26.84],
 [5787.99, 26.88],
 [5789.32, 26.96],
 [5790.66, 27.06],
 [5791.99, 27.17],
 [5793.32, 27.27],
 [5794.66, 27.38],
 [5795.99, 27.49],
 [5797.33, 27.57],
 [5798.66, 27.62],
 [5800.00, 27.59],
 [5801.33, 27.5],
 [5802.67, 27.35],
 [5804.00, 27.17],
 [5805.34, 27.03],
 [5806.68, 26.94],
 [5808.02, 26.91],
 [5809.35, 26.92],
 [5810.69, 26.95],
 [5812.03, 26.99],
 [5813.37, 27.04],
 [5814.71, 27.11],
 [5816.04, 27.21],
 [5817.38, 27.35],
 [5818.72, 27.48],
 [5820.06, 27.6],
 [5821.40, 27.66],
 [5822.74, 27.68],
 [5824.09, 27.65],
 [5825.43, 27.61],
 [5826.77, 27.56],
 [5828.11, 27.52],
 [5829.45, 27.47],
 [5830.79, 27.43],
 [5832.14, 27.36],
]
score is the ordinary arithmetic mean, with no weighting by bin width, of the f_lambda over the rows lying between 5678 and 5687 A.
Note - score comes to 27.2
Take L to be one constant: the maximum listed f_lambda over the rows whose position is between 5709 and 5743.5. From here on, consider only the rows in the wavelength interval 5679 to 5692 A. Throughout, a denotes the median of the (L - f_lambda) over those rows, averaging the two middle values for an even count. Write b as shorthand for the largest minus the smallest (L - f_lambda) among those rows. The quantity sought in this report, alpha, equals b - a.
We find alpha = 0.1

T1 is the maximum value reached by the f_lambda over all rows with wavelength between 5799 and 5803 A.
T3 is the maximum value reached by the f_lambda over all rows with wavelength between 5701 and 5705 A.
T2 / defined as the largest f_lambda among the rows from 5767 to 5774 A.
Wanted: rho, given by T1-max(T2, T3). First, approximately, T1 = 27.59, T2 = 27.65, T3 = 27.35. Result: -0.06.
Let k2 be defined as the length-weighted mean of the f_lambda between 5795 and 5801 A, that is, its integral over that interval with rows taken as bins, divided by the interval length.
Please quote 27.6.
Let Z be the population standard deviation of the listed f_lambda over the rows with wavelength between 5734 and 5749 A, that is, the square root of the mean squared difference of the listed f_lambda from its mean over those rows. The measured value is 0.272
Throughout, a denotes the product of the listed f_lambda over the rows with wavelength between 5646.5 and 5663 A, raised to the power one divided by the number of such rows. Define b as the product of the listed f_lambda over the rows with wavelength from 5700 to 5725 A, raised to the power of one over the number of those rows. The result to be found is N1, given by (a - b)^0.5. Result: 0.2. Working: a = 26.9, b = 26.9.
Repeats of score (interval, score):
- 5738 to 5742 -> 27.7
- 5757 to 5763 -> 26.8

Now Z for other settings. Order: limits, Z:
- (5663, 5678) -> 0.177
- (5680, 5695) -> 0.222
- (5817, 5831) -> 0.101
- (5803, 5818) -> 0.133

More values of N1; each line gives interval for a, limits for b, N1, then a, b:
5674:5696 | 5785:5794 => 0.4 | 27.2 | 27.0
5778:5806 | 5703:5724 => 0.6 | 27.2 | 26.8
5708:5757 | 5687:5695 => 0.3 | 27.0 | 26.9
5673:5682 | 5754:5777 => 0.6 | 27.5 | 27.2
